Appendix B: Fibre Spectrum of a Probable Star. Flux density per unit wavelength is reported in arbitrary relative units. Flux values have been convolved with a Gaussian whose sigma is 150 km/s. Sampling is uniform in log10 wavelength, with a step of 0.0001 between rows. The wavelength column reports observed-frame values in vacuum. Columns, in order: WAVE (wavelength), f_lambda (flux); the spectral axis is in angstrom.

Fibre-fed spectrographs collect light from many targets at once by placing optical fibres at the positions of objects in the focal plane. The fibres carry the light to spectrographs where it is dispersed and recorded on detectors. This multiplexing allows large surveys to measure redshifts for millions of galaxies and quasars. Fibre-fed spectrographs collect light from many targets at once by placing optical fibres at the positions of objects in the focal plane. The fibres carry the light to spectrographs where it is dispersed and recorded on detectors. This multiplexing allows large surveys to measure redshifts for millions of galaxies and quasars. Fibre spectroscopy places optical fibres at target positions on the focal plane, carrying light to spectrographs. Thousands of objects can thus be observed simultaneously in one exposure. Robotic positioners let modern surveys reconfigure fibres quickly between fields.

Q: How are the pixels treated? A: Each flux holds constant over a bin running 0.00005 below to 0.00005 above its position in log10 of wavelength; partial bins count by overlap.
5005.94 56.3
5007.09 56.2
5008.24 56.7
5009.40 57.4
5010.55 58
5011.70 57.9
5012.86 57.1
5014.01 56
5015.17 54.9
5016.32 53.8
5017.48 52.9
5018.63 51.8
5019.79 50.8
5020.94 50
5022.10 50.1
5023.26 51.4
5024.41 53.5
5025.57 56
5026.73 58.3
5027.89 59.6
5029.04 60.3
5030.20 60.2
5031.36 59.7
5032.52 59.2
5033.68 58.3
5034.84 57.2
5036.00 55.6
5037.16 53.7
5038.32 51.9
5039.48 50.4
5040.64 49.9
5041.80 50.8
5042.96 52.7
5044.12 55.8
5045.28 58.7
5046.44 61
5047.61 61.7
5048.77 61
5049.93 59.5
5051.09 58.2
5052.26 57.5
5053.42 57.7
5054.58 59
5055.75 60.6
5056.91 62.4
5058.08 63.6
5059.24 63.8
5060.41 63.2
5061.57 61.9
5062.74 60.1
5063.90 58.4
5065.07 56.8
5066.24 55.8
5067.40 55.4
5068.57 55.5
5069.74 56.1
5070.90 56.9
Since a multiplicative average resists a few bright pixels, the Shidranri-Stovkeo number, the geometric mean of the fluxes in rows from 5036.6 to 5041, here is 51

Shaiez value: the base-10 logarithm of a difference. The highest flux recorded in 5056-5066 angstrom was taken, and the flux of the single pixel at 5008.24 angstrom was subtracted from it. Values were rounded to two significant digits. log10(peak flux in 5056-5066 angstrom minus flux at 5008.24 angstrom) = 0.85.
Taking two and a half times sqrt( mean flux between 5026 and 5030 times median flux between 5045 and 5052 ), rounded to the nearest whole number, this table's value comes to 150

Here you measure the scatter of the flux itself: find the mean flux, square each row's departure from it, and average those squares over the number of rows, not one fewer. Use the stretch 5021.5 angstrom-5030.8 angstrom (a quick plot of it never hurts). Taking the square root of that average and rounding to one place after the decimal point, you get 3.8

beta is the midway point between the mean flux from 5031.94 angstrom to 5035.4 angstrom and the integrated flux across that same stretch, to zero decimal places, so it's 130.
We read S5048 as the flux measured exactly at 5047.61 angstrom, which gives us 61.7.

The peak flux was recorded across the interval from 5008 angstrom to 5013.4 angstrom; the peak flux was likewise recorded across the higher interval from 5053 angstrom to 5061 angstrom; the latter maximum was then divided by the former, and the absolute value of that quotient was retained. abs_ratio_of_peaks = 1.10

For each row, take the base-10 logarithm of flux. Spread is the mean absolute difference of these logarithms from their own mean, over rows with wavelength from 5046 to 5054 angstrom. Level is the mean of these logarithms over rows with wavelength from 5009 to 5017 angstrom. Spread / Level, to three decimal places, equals 0.006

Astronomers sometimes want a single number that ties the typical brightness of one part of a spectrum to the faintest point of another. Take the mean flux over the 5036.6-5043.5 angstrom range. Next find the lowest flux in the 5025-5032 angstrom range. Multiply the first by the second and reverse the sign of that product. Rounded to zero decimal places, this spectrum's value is -2888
